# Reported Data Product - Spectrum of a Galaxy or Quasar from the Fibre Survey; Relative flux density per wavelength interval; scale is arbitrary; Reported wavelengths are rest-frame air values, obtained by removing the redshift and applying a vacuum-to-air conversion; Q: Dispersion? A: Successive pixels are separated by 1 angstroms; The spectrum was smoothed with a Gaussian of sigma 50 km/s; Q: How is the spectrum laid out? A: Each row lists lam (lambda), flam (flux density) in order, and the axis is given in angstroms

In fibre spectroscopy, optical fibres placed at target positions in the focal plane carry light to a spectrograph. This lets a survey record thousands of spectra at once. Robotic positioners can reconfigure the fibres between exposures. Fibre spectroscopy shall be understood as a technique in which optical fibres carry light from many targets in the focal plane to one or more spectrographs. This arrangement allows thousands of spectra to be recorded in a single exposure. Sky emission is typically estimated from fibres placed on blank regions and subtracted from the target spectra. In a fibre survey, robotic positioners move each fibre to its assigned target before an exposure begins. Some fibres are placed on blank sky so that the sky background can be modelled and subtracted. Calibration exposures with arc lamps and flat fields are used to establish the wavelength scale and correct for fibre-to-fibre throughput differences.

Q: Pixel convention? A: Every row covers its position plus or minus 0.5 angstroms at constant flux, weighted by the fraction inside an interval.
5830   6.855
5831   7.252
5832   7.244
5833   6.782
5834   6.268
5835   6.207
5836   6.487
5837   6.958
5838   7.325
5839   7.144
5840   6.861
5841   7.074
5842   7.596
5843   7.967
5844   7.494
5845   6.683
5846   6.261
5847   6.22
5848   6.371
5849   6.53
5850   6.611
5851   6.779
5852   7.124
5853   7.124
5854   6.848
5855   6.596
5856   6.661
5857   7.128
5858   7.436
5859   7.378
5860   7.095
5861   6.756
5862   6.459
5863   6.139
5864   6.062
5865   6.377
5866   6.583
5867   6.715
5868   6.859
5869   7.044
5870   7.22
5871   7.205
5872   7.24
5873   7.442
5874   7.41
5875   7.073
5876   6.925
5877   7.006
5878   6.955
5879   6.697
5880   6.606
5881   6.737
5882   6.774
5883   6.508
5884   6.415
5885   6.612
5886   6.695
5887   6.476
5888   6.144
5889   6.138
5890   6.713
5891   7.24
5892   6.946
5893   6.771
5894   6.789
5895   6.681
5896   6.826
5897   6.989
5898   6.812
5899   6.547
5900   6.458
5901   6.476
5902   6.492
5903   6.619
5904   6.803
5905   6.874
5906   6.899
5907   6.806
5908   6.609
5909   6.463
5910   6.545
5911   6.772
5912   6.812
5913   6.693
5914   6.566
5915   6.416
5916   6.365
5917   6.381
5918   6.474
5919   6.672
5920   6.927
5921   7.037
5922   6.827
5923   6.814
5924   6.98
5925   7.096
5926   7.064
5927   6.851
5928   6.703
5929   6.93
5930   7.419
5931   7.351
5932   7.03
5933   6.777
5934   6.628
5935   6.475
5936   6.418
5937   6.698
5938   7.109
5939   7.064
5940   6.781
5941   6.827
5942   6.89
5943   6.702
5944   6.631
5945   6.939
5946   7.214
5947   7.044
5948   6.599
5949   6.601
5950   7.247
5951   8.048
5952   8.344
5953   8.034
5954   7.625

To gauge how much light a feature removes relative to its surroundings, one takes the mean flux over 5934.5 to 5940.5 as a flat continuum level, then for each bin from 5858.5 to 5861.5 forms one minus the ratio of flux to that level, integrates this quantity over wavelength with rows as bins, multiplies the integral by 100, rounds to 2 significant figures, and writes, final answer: -14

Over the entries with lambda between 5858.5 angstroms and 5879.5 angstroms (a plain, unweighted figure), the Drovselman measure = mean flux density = 6.89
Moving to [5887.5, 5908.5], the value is 6.70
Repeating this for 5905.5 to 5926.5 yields 6.72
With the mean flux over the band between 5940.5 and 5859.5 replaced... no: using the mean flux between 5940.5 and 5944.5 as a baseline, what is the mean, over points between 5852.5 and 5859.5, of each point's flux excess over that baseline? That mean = 0.26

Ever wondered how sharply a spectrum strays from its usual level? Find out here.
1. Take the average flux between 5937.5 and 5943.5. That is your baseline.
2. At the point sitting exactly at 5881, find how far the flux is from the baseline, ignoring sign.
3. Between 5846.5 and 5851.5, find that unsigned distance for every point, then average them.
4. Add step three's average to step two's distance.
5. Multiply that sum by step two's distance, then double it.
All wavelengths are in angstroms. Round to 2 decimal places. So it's 0.17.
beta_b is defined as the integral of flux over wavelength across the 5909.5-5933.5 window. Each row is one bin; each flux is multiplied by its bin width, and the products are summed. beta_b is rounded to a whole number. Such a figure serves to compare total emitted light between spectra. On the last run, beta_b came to 164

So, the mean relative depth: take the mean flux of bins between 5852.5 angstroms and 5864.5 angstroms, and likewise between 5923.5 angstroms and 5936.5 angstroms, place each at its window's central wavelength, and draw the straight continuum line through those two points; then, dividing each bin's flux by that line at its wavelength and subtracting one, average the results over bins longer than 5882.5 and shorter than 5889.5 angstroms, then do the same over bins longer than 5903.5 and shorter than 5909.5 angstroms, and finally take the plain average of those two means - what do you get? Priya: -0.040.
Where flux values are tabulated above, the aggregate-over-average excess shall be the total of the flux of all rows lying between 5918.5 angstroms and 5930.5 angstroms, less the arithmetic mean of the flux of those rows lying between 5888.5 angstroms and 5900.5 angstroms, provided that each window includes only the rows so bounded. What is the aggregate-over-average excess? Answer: 77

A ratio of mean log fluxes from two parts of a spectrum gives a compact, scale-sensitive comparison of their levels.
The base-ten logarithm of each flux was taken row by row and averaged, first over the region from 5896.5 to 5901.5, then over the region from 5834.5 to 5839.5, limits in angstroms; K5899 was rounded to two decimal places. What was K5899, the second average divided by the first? 1.01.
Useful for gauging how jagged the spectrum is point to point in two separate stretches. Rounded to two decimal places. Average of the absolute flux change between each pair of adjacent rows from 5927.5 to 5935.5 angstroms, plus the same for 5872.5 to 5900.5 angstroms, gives 0.42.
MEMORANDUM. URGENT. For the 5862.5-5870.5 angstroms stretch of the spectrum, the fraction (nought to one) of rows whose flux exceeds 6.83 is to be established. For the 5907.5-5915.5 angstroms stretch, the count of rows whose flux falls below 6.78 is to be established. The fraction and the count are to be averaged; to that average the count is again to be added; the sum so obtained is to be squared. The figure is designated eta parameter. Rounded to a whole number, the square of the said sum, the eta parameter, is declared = 114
